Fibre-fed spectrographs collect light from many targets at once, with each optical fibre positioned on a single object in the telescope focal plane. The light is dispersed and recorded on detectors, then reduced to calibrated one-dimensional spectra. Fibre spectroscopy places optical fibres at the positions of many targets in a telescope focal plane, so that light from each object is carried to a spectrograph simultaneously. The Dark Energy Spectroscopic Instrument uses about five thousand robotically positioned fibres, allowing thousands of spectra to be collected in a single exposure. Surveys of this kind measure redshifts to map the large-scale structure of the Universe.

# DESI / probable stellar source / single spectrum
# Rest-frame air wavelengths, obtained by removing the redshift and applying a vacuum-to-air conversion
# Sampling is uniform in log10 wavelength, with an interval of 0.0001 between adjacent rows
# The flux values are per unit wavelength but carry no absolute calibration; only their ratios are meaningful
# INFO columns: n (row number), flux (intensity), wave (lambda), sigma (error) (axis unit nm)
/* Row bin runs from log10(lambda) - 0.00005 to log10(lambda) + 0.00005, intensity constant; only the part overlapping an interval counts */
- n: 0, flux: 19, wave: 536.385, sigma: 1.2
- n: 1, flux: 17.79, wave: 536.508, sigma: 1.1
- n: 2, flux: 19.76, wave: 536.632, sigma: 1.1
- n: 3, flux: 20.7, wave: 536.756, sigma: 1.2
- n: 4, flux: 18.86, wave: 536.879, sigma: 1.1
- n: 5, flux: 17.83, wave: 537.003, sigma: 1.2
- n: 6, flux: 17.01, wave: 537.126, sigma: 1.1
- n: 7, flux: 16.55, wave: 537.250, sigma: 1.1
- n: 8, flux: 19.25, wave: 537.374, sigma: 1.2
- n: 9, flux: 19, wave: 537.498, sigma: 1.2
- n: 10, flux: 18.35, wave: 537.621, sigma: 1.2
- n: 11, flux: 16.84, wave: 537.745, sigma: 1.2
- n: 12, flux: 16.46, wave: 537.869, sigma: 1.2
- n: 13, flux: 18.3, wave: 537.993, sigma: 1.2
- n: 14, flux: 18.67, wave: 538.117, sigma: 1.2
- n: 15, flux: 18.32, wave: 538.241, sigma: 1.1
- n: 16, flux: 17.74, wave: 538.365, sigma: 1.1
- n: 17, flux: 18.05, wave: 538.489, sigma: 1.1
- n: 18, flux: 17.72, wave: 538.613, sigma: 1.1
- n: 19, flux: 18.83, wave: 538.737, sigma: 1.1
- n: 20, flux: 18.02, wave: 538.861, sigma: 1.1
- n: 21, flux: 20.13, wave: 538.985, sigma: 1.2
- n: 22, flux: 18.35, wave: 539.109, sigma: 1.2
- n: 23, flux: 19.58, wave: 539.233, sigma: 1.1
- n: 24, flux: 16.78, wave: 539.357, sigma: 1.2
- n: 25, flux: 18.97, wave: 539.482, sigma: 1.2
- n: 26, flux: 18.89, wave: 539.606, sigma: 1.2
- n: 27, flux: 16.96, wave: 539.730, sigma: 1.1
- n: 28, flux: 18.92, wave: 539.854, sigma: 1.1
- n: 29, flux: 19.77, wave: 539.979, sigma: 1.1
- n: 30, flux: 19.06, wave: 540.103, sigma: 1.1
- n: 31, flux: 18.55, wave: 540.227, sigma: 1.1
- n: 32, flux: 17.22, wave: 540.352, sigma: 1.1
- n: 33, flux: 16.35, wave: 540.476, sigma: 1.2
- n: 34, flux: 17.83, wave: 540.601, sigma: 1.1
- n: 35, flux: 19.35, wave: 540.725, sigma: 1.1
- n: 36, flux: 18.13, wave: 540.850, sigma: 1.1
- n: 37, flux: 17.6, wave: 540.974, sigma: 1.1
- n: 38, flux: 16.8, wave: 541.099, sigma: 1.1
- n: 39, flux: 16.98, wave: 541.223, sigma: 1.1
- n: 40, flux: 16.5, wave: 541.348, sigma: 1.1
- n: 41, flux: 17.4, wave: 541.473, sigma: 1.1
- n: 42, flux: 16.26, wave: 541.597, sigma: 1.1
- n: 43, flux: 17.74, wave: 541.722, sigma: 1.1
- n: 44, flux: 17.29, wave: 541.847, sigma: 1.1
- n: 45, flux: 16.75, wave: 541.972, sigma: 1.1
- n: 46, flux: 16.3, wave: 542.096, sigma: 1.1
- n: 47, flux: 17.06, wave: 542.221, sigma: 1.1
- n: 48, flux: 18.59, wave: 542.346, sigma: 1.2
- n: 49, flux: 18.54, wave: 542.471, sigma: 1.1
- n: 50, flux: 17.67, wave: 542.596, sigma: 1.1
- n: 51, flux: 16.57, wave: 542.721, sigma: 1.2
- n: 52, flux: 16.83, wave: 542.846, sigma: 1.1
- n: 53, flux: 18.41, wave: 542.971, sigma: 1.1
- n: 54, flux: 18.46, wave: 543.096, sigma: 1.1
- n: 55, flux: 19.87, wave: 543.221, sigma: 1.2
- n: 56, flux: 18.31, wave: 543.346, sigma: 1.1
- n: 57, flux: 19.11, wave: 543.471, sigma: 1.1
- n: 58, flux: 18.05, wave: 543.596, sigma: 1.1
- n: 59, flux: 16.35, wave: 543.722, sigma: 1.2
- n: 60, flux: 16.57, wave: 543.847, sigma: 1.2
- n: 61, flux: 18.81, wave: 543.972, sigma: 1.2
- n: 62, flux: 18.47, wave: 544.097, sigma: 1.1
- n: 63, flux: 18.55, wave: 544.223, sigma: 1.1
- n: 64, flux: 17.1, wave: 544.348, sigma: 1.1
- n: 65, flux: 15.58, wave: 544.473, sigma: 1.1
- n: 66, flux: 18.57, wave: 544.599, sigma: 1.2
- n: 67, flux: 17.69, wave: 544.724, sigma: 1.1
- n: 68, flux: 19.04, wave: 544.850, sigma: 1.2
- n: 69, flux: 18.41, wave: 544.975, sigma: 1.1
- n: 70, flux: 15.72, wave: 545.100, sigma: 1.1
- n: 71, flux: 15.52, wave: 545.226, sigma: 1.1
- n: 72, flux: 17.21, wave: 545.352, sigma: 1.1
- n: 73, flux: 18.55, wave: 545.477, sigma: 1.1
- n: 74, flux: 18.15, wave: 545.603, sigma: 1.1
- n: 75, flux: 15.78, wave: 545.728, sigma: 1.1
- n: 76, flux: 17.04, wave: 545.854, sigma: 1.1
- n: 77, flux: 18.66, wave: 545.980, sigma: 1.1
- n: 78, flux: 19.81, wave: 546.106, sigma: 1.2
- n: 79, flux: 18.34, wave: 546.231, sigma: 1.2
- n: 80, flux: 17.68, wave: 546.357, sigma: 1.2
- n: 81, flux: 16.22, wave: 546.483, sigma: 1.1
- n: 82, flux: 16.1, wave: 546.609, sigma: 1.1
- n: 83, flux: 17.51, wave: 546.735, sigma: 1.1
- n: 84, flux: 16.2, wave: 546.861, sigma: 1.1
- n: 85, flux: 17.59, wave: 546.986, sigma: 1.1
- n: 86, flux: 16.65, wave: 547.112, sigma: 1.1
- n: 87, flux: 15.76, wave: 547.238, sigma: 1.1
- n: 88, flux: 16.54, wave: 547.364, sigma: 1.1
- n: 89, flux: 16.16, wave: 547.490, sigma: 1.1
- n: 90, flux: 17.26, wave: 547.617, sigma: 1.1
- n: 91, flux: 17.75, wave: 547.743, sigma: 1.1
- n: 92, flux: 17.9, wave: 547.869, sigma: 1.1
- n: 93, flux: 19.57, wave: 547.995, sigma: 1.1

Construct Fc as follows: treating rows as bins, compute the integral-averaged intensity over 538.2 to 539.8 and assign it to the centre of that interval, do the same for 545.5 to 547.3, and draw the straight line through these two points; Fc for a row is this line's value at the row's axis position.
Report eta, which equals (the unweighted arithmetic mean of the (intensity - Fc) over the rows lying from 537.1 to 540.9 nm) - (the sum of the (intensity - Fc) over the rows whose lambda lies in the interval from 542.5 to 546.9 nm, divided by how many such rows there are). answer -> -0.3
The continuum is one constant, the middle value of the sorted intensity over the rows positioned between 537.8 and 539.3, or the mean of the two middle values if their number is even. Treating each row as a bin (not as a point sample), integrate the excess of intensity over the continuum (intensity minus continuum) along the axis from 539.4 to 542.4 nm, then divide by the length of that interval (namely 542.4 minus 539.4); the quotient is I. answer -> -0.60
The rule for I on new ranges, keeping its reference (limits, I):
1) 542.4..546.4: -0.51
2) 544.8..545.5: -1.00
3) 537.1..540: -0.09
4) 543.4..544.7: -0.59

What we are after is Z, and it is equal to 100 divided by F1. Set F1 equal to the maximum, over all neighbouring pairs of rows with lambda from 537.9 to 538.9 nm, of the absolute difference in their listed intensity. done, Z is 90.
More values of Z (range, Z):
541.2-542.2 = 68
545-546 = 42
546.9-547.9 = 91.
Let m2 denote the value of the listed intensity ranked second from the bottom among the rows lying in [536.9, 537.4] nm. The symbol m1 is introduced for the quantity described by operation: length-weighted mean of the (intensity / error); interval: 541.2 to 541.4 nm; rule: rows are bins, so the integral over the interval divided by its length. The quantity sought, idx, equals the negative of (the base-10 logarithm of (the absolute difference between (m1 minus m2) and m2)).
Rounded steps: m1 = 15.2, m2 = 17.01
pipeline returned -1.28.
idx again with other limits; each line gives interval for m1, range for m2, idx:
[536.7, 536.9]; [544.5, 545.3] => -1.15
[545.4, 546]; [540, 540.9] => -1.27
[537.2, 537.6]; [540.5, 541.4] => -1.25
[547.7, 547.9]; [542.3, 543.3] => -1.24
